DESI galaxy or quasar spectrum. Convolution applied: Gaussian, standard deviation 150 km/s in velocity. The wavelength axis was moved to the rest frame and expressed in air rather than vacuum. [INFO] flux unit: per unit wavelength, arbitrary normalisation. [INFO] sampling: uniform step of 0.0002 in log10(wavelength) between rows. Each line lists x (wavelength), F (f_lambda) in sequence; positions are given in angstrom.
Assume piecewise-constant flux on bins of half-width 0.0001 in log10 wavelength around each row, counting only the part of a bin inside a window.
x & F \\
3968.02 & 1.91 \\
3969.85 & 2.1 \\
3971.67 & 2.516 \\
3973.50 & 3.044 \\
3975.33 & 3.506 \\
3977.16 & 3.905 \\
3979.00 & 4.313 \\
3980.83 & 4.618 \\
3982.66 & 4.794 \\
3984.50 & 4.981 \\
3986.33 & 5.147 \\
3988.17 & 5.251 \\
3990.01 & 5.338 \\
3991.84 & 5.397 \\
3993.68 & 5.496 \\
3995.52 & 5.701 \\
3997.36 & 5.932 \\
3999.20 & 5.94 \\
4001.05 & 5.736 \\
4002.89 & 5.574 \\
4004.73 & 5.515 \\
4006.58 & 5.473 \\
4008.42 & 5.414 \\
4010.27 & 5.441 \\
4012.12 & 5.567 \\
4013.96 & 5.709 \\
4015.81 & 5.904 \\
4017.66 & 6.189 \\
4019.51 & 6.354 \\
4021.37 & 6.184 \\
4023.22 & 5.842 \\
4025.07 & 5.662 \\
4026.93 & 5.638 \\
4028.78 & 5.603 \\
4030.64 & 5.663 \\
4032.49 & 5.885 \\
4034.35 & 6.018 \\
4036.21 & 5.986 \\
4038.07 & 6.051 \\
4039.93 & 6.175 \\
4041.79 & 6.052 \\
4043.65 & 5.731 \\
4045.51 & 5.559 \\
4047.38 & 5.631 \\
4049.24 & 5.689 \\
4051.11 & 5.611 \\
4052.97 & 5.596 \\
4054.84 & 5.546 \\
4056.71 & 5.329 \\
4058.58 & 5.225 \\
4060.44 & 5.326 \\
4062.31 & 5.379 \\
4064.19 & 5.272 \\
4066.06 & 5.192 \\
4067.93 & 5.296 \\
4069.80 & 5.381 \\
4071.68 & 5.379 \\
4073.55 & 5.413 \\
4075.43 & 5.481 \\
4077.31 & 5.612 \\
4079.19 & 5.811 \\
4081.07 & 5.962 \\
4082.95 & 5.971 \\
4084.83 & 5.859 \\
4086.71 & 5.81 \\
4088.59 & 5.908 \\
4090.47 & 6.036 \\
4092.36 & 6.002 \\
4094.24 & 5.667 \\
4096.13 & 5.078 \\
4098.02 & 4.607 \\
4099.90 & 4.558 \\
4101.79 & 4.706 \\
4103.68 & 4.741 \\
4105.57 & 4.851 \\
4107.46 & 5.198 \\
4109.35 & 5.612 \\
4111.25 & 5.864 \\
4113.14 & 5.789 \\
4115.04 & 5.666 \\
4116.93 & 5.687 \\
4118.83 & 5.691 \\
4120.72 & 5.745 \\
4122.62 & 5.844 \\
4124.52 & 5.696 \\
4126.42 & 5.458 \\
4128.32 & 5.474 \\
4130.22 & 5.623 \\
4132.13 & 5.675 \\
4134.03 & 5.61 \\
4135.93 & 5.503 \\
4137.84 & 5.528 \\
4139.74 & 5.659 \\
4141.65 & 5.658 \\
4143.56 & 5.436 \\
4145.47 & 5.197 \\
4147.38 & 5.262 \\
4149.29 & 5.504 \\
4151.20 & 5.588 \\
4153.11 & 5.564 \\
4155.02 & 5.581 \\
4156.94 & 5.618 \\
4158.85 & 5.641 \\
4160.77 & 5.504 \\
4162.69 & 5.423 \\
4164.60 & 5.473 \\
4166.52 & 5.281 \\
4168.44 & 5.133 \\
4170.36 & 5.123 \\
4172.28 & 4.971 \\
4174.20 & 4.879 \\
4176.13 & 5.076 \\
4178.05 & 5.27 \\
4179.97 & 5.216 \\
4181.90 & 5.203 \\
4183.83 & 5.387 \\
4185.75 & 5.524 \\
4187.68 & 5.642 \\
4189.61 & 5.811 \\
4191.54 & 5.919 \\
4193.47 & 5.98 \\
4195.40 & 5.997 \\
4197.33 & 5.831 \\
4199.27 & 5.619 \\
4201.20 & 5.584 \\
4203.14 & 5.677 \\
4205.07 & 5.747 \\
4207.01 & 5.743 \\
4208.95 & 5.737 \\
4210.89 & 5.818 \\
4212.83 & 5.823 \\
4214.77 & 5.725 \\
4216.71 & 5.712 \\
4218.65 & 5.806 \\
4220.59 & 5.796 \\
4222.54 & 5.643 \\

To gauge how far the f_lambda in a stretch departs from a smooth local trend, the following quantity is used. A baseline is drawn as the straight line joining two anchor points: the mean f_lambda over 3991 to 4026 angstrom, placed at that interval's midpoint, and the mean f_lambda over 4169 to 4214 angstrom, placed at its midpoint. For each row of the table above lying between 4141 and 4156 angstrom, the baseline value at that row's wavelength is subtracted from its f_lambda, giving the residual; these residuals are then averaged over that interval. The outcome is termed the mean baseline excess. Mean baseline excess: -0.12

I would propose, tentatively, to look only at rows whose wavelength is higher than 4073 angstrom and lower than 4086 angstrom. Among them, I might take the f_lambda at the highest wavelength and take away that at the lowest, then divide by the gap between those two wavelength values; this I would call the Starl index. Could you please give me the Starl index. 0.040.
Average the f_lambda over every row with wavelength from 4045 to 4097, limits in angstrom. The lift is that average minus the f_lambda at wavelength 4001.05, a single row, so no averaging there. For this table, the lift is -0.2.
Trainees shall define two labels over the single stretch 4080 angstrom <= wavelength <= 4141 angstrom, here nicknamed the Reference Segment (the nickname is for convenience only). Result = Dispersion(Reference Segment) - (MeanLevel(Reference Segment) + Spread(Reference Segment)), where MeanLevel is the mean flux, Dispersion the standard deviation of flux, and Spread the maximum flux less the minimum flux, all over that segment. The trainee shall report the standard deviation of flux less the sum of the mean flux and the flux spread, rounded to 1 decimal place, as -6.6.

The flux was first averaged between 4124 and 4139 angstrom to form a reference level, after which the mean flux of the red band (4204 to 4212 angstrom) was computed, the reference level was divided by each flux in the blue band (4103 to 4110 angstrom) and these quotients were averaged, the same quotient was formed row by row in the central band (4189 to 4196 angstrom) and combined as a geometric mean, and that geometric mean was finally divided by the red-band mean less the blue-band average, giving 0.20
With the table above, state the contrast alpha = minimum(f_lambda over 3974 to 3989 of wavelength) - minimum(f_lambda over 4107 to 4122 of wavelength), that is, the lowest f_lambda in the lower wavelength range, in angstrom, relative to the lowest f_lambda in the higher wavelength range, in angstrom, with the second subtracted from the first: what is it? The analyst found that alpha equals -1.7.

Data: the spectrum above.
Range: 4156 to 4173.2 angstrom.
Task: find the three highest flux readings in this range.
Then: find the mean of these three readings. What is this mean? 5.6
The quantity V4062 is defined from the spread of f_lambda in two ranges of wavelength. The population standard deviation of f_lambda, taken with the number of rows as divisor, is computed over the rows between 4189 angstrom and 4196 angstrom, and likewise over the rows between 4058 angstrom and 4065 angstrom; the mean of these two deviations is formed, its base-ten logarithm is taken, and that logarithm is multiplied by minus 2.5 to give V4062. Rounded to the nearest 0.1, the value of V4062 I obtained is 3.0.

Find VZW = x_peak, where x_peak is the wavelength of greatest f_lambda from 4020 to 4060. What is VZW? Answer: 4021.37 angstrom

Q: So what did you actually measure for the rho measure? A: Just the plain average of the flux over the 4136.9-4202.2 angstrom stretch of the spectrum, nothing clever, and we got 5.47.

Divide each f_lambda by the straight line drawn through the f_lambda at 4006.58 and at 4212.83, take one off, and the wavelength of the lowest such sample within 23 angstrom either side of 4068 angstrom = 4066.06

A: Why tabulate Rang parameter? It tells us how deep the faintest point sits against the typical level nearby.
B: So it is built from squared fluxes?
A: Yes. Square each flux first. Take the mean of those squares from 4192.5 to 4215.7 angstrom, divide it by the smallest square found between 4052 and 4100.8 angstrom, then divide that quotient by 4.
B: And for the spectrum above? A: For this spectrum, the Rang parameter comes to 0.40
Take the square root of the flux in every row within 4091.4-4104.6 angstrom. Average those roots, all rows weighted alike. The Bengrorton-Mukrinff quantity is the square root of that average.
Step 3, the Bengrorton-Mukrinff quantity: 1.498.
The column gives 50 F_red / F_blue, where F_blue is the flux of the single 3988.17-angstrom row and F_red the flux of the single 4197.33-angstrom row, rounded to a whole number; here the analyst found 56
